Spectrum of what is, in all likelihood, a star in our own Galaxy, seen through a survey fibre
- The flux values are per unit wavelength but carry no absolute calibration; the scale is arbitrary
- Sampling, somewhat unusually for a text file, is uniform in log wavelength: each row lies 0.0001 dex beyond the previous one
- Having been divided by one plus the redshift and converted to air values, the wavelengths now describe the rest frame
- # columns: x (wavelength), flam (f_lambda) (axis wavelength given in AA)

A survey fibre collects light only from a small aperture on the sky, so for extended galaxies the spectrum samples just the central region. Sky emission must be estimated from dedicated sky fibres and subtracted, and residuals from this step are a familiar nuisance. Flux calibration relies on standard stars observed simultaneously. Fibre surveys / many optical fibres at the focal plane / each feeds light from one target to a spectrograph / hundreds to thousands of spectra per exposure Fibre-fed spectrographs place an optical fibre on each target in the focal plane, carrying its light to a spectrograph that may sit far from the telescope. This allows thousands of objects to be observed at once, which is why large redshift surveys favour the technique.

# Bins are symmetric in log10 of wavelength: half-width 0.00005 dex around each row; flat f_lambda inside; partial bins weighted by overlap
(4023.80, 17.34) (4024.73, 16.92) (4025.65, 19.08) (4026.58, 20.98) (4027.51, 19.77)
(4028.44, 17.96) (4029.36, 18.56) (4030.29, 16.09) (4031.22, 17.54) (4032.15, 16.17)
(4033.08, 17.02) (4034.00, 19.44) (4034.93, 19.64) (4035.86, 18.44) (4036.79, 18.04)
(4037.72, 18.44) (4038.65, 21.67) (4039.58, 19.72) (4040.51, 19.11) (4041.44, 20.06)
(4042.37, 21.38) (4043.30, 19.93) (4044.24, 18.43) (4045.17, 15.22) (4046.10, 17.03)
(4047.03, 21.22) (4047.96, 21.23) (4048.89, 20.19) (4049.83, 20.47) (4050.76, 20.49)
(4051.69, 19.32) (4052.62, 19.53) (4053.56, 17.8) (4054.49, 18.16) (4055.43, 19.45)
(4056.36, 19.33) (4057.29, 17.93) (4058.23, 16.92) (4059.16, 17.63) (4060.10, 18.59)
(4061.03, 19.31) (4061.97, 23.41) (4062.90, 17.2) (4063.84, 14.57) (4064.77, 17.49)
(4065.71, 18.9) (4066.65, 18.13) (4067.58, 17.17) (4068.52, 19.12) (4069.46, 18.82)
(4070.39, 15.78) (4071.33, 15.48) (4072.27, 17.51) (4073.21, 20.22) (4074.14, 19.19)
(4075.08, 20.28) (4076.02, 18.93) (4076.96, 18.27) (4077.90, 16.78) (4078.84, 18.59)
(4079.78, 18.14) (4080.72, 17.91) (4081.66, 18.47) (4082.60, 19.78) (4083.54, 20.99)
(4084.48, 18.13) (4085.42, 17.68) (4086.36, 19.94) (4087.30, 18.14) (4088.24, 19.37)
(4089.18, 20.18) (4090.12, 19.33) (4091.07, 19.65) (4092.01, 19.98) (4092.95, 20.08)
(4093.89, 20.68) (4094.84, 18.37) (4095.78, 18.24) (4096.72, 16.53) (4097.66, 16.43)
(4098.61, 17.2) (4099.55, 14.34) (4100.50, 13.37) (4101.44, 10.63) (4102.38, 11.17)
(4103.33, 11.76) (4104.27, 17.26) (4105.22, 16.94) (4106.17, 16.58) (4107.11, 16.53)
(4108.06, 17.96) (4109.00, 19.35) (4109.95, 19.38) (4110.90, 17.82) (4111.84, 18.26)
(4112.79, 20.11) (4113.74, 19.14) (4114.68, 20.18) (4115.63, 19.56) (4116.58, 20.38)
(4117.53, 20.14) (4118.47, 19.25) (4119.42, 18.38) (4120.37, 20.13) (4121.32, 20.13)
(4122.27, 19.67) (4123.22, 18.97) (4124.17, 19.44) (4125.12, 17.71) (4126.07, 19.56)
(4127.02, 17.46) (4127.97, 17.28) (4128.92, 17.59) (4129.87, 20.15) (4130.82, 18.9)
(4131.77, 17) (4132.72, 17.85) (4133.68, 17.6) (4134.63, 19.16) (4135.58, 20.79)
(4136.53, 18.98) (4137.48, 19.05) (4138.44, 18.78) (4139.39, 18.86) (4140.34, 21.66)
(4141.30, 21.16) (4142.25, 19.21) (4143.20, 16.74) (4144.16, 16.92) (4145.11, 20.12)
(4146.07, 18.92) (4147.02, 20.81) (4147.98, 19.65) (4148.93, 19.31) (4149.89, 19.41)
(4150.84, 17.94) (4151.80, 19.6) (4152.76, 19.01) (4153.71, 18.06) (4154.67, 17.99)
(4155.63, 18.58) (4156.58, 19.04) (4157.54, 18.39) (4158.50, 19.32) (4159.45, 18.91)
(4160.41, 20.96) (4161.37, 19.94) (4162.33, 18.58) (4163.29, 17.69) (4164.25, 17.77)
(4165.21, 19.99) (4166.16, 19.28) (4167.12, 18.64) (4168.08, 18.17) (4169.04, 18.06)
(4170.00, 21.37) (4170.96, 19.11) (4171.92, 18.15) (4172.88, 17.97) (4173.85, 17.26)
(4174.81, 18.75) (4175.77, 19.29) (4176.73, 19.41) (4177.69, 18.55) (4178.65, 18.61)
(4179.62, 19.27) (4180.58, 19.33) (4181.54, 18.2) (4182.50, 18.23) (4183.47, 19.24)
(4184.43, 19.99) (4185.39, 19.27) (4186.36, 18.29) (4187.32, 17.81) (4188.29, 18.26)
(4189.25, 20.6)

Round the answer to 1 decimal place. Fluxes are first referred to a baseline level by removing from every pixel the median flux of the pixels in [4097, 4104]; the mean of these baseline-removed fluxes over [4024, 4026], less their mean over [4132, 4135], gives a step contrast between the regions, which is -0.2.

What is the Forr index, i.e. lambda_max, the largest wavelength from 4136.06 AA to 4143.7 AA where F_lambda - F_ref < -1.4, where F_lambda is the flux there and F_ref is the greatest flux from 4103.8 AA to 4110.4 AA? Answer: 4143.20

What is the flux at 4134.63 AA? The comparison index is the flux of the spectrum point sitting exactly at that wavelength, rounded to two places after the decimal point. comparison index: 19.16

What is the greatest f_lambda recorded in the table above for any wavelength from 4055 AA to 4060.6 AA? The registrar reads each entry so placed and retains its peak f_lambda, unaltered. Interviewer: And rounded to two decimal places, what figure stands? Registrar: 19.45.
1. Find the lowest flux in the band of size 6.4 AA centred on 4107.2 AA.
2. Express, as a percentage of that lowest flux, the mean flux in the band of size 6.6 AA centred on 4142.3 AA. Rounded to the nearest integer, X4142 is 116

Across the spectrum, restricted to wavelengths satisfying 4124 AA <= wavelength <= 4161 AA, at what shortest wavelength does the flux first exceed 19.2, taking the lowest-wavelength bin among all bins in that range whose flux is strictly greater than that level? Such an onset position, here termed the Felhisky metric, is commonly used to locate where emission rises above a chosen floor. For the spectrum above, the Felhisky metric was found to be 4124.17 AA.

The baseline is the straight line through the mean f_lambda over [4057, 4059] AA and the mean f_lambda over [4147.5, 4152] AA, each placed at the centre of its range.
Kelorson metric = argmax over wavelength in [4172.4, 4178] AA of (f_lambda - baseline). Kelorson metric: 4176.73 AA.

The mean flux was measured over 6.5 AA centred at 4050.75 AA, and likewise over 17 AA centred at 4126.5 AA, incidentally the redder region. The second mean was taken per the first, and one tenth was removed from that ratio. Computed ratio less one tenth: 0.840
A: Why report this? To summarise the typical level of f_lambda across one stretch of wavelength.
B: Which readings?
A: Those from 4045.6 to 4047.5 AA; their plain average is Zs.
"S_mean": 19.1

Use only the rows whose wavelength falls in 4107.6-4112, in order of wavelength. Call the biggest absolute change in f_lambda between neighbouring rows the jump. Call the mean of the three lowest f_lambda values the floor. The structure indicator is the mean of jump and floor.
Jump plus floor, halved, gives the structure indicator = 9.8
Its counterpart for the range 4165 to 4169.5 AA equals 9.5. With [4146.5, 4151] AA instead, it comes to 10.2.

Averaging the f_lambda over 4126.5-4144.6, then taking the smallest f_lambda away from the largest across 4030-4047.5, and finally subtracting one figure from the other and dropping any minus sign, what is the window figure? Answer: 12.2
